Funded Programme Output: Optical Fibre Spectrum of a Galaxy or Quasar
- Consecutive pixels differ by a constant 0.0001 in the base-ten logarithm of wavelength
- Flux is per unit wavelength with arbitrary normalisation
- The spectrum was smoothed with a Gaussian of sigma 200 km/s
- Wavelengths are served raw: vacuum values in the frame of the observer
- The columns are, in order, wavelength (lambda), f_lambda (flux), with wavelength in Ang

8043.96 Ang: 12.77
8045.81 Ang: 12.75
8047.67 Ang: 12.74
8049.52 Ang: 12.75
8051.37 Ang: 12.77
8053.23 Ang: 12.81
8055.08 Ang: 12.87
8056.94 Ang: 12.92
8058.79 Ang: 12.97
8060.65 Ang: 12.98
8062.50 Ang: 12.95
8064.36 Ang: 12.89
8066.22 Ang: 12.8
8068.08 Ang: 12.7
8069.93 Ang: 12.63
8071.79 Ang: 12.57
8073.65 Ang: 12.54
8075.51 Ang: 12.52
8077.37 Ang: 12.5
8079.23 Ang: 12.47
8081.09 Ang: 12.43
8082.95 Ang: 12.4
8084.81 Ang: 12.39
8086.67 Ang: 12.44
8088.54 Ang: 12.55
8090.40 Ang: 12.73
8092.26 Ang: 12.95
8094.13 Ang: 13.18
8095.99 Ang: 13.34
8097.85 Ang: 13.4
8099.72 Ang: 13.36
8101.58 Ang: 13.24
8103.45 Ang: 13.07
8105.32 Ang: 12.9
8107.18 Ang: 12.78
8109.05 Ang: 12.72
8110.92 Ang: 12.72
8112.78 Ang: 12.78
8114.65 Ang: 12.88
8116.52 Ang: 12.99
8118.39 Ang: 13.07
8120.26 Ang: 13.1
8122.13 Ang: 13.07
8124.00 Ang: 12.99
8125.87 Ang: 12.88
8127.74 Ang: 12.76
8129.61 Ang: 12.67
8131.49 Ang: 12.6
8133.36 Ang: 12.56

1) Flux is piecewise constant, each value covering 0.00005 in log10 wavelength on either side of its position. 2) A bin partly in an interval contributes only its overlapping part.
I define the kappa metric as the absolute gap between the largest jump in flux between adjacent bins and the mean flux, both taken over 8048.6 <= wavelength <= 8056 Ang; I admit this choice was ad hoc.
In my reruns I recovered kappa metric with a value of 12.74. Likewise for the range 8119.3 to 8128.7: 12.84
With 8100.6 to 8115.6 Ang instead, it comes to 12.72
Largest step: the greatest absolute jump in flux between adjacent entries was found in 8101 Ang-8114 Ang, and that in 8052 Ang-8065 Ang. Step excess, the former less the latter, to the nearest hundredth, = 0.11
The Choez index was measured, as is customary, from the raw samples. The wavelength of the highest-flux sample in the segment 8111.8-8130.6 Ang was 8120.26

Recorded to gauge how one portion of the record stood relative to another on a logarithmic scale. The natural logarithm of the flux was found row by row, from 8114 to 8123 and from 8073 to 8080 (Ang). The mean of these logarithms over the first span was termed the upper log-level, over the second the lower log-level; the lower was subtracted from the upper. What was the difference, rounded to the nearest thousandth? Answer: 0.040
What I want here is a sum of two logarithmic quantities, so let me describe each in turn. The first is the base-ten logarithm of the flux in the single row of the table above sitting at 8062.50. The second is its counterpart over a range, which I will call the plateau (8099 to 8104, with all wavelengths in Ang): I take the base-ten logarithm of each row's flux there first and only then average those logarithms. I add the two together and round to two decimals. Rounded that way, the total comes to 2.23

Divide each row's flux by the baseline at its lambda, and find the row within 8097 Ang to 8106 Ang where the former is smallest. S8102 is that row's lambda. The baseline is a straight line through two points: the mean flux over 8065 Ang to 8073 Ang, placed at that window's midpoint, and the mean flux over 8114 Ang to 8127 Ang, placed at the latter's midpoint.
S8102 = 8105.32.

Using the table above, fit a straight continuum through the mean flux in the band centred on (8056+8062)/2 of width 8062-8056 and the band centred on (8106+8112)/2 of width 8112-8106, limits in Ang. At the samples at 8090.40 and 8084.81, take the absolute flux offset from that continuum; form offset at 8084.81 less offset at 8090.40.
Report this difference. 0.36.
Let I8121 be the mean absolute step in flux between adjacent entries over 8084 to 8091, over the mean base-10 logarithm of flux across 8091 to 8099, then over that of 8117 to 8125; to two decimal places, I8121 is 0.09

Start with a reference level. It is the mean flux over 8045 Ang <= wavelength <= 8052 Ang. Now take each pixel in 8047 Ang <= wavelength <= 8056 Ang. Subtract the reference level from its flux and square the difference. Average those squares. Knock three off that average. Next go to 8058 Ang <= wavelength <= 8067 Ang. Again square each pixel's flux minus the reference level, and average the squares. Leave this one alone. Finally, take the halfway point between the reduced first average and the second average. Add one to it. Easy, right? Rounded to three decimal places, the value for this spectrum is -0.482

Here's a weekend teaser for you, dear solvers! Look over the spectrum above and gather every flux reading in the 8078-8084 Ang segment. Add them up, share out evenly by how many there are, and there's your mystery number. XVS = 12.4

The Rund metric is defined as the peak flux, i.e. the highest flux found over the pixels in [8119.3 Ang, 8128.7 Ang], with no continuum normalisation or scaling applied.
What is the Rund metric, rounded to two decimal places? 13.10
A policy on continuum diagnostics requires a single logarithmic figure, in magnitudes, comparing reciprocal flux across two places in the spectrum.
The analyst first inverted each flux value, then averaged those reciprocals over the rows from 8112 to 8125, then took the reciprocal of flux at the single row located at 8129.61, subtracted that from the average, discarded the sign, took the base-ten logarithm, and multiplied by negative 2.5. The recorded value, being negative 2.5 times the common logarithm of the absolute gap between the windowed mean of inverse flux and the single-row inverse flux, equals 6.8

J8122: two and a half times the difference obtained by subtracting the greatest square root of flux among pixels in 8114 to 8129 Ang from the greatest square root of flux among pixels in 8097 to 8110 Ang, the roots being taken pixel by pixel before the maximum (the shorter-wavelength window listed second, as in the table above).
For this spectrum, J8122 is 0.10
